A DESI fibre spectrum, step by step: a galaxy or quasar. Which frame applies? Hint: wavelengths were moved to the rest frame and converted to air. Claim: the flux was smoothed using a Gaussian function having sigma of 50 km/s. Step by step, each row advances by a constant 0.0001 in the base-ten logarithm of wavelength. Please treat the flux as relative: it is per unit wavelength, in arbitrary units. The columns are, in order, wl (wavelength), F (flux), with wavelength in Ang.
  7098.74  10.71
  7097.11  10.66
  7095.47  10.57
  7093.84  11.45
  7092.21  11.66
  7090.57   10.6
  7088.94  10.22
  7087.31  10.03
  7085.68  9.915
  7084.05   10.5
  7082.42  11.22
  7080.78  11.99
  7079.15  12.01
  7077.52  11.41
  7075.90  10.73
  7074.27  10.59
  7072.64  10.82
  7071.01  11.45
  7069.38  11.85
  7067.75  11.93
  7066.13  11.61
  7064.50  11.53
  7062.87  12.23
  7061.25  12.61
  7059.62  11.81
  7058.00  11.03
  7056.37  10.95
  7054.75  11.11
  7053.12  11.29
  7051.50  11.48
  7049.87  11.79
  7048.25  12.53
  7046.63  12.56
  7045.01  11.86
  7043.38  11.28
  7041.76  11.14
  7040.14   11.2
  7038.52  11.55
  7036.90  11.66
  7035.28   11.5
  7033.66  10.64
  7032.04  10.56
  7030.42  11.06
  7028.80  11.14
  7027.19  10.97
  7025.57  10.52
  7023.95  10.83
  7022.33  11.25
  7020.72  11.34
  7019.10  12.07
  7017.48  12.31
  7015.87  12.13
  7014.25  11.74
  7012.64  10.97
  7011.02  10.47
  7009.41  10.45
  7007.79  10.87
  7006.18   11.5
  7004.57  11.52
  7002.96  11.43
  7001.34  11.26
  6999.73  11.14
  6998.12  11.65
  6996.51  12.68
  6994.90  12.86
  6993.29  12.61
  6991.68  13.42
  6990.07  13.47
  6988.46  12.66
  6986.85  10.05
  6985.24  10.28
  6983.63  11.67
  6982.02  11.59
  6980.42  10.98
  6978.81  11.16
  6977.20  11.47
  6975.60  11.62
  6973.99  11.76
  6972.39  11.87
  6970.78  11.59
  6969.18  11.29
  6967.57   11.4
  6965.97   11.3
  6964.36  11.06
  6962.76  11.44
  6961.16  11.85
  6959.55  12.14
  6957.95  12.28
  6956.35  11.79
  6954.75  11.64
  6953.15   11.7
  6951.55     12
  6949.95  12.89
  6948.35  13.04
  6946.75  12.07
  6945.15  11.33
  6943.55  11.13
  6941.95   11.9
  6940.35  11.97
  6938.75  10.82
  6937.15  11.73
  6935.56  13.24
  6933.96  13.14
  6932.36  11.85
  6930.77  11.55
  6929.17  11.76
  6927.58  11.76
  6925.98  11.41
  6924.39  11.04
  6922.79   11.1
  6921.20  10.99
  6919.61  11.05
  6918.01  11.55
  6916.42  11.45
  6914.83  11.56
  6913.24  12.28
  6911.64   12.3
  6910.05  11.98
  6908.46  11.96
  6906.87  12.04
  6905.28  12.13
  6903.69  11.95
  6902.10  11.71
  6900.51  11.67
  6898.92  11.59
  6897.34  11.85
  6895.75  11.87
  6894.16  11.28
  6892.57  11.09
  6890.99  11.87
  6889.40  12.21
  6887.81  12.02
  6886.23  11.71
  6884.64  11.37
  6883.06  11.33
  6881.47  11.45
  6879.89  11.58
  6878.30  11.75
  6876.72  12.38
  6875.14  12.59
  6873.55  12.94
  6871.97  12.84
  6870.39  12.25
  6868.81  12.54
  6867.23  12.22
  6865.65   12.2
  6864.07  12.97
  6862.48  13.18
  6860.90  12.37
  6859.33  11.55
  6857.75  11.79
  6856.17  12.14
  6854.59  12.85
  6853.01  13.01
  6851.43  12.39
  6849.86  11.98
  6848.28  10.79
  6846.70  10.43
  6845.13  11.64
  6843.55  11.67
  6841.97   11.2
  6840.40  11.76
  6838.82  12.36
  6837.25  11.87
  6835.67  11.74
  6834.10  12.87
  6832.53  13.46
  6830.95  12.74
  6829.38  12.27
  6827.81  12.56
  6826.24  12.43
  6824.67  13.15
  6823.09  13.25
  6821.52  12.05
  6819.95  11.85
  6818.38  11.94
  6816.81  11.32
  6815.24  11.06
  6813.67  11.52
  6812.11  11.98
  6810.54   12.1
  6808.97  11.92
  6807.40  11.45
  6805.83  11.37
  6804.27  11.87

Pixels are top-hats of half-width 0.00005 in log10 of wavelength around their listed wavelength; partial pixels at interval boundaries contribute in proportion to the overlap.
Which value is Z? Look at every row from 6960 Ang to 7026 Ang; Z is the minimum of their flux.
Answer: 10.05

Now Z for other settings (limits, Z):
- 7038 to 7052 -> 11.14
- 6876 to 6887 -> 11.33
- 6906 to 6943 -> 10.82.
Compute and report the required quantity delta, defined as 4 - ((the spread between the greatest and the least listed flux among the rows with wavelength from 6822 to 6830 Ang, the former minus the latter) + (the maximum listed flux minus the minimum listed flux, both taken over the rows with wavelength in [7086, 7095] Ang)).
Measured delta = 1.39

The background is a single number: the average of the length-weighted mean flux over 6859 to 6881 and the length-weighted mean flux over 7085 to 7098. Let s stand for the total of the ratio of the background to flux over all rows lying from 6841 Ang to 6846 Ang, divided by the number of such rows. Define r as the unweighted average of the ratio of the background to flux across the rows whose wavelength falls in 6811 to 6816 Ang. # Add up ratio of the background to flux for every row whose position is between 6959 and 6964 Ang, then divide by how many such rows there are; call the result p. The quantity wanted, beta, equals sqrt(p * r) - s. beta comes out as -0.01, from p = 0.98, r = 1.00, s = 1.00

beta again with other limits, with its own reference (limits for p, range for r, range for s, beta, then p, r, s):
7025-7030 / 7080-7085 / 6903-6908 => 0.09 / 1.06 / 1.03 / 0.96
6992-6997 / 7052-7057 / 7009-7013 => -0.12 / 0.91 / 1.04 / 1.08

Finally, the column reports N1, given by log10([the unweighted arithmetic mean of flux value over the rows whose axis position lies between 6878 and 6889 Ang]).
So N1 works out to 1.06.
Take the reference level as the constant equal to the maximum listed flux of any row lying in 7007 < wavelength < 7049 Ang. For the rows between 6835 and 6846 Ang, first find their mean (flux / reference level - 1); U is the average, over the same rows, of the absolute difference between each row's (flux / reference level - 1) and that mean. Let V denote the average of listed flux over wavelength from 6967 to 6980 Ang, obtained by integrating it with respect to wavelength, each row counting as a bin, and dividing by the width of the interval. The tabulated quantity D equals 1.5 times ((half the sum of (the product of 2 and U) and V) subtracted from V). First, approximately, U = 0.017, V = 11.5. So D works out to 8.60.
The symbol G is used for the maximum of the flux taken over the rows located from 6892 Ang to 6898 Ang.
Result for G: 11.87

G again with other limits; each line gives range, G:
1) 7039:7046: 11.86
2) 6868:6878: 12.94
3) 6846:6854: 13.01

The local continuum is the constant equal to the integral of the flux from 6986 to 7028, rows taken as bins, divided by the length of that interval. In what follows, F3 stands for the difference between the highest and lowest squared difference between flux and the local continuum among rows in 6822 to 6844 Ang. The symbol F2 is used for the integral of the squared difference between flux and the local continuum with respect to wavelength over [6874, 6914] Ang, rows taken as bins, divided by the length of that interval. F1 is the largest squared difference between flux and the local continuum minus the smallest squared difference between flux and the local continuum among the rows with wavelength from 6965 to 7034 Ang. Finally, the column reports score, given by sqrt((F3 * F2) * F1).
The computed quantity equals 1.49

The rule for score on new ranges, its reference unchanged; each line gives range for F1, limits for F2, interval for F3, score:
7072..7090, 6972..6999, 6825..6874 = 3.08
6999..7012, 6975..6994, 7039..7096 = 2.13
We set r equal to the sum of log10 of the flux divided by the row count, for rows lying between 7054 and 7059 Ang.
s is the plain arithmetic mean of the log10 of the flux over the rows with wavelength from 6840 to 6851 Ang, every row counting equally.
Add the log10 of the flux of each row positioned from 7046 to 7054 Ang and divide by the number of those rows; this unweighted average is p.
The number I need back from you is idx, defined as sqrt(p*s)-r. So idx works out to 0.023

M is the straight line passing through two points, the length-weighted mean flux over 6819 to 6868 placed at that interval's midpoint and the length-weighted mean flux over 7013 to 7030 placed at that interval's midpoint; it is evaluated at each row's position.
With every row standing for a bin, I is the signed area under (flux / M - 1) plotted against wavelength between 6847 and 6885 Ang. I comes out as 0.19 Ang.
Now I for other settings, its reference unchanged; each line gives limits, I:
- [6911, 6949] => -0.26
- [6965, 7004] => 0.46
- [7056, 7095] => 0.29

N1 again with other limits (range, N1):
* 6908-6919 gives 1.07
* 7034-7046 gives 1.06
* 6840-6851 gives 1.06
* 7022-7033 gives 1.04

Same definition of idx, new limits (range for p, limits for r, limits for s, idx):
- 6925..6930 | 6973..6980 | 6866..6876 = 0.022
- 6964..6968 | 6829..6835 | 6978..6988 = -0.063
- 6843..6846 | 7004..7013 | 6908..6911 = 0.033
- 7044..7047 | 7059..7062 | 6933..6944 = -0.004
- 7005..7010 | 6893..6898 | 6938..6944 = -0.018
